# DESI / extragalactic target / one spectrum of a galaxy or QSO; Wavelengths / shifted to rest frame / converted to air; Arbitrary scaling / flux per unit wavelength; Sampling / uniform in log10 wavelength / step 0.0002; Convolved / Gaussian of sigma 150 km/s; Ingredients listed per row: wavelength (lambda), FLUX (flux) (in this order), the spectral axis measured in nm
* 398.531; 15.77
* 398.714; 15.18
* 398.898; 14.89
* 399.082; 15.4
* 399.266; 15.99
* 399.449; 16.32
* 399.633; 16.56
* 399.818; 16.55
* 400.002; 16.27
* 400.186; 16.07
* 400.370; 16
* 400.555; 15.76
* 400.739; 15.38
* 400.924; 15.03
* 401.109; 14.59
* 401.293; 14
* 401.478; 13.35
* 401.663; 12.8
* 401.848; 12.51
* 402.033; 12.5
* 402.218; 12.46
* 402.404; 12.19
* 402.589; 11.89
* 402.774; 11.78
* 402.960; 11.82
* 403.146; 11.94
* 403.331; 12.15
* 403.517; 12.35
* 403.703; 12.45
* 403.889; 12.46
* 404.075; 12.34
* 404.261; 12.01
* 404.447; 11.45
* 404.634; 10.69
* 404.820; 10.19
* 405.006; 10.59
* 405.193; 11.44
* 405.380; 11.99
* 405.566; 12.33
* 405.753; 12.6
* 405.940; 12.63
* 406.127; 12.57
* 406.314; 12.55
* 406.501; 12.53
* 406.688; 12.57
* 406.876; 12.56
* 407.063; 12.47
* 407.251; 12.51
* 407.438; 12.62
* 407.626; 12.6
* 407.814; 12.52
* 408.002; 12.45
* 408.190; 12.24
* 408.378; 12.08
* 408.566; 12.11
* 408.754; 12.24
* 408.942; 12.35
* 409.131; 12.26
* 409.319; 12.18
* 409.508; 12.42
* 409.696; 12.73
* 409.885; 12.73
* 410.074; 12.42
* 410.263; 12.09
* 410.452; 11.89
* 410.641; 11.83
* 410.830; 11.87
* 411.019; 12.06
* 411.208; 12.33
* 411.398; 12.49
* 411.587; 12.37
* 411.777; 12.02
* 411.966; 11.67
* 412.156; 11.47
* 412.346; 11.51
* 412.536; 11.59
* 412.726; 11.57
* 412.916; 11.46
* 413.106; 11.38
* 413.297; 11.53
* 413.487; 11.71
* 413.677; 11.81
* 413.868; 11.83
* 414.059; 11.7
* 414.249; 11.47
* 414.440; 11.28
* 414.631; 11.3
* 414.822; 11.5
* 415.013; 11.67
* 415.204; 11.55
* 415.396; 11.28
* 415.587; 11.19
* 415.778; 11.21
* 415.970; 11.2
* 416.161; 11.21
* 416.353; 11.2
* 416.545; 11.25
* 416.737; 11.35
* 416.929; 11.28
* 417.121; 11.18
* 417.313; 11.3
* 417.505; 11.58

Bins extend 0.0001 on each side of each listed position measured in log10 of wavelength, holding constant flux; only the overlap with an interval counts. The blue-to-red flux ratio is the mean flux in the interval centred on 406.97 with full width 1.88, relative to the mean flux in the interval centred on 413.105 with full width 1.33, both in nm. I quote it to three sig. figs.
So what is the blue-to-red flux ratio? 1.08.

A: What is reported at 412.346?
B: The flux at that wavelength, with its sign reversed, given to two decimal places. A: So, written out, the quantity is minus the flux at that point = -11.51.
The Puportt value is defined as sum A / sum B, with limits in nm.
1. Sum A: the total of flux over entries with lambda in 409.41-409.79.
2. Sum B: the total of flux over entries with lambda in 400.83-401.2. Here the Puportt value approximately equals 0.85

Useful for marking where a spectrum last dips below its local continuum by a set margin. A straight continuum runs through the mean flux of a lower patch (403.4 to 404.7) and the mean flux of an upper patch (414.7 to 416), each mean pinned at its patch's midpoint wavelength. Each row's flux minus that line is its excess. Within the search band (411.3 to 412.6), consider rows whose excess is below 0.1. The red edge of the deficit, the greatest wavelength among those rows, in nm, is 412.536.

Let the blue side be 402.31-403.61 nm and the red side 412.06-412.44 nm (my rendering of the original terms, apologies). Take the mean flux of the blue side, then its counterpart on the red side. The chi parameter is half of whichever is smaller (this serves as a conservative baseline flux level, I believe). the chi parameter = 5.7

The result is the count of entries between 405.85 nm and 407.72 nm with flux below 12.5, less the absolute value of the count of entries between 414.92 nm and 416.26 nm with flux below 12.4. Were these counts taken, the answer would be -6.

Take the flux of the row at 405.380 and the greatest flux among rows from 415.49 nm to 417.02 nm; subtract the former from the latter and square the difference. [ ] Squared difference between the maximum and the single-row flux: 0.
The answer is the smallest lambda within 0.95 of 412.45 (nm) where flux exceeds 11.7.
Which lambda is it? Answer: 411.587 nm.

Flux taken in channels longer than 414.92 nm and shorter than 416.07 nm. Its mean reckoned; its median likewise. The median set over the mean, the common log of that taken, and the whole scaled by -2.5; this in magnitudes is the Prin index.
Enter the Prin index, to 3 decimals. 0.010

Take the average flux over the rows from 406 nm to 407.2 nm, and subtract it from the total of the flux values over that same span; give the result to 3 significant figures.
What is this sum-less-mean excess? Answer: 62.7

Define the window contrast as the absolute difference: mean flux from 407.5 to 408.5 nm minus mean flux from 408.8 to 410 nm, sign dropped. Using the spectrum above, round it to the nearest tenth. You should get 0.1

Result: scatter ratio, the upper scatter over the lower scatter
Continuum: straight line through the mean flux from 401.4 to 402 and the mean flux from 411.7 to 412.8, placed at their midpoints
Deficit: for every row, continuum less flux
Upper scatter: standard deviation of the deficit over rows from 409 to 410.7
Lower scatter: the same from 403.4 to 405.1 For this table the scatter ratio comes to 0.35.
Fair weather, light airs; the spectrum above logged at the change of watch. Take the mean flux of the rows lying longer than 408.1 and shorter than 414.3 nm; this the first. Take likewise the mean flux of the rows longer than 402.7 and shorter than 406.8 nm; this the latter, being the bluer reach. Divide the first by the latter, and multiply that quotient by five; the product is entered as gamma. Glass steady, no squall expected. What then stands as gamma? 5.0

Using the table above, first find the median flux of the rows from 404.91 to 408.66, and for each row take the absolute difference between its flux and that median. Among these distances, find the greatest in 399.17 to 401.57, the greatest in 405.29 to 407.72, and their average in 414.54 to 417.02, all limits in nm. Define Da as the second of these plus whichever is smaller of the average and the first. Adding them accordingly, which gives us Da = 1.7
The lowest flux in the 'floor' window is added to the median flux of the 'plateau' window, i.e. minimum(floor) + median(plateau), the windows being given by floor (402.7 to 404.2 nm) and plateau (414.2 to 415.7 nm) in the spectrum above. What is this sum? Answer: 23.2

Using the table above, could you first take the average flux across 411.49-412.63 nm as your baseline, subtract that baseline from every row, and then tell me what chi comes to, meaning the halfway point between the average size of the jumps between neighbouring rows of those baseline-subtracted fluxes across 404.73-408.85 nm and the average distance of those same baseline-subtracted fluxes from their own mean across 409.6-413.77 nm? 0.259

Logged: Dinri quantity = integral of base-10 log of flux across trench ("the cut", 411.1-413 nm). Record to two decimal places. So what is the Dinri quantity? 2.04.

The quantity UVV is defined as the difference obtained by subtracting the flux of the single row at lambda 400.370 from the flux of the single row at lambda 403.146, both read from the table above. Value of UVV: -4.1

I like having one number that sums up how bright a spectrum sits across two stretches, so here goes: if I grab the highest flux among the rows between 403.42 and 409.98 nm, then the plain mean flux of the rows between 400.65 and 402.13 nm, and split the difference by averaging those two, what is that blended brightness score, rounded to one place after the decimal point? 13.2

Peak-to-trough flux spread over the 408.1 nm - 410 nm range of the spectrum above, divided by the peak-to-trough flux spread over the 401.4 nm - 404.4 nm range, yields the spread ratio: 0.4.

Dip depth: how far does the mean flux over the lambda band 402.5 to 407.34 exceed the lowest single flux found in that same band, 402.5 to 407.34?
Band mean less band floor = 1.8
